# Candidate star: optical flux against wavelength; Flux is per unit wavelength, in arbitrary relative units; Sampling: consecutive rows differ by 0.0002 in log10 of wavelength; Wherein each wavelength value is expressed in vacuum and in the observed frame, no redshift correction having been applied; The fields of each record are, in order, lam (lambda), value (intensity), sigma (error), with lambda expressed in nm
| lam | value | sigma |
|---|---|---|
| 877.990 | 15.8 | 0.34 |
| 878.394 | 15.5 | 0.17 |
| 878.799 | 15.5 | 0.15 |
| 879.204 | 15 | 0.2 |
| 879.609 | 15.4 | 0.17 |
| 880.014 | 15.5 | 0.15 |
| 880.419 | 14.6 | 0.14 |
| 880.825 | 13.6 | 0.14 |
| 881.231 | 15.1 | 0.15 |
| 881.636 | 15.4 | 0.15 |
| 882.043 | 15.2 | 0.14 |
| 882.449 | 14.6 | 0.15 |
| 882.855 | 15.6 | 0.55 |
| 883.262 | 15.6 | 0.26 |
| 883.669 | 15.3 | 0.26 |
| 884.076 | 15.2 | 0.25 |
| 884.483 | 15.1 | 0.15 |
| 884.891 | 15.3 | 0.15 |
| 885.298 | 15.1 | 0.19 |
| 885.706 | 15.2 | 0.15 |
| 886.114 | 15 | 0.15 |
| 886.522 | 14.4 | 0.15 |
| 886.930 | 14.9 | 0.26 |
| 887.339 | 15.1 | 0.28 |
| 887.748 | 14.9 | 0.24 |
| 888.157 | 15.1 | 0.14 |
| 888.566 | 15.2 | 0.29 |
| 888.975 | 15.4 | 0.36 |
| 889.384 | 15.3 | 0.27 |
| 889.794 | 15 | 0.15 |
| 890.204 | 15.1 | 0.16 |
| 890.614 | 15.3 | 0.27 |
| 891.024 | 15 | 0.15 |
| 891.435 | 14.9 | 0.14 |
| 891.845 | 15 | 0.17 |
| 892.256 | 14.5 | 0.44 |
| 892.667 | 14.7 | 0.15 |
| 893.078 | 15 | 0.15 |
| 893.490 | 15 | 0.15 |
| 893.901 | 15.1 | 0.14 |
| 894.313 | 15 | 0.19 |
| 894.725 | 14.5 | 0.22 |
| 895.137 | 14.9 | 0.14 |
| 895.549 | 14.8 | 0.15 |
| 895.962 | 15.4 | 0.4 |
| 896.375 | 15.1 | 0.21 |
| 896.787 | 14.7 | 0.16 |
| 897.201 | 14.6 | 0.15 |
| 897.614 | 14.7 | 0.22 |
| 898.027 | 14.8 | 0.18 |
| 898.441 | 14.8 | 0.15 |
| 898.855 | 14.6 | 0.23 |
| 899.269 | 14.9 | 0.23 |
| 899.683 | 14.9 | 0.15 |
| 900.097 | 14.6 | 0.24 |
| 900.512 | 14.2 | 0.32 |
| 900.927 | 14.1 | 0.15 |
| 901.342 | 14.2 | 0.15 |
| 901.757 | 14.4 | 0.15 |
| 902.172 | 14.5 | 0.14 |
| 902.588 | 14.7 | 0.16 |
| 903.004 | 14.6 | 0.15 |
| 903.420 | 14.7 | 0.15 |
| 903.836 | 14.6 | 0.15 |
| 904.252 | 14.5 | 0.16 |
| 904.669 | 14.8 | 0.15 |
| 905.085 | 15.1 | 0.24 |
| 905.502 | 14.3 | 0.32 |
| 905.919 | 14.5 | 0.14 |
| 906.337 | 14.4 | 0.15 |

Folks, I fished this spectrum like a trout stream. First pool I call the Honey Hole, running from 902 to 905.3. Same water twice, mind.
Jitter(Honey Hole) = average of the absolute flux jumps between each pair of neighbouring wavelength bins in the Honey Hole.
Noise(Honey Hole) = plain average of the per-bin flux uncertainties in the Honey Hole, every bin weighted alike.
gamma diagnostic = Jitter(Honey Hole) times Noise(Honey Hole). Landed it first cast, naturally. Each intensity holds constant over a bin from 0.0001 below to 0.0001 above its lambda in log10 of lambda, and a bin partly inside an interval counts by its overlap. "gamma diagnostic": 0.028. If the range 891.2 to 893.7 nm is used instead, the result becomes 0.044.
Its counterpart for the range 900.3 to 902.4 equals 0.023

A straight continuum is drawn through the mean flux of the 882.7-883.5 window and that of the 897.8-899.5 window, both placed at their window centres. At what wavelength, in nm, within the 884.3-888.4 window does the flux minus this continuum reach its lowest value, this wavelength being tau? 886.522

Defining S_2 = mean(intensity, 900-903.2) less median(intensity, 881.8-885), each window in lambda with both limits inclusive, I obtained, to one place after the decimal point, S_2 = -0.8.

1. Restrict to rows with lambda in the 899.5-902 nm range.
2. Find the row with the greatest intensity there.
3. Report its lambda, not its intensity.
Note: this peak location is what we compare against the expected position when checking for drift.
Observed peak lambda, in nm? 899.683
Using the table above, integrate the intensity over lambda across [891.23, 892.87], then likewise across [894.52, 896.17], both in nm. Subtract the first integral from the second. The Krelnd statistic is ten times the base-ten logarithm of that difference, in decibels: -5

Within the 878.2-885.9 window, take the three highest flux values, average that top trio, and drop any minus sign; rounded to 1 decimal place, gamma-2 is 15.6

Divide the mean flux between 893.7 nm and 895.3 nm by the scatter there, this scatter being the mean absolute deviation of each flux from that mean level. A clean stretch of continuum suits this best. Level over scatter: 79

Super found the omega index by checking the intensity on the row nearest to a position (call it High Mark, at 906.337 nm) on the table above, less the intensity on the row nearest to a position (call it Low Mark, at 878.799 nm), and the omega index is -1.1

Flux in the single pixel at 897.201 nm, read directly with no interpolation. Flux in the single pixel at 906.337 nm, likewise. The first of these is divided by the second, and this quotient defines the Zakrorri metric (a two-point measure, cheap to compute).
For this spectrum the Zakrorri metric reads 1.01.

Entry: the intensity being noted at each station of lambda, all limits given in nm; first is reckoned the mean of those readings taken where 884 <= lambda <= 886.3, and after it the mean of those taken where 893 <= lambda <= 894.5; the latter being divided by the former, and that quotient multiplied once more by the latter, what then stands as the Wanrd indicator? 14.9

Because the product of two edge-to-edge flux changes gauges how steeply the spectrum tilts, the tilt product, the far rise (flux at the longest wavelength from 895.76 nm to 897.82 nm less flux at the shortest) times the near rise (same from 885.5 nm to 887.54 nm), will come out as 0.07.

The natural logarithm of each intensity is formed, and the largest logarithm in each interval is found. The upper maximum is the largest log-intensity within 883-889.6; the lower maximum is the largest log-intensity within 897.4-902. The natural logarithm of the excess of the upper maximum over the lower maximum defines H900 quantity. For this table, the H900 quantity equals -3.08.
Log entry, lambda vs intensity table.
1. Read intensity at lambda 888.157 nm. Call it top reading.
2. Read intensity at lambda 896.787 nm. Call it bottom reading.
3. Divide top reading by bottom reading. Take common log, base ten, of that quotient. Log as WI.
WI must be 0.012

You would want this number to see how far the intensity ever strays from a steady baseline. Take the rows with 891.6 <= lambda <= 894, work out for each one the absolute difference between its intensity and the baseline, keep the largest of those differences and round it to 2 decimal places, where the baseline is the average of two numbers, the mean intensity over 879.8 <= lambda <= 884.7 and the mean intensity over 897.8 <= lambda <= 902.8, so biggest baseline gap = 0.31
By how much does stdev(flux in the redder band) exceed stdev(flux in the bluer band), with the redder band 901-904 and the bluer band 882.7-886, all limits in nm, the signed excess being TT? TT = -0.02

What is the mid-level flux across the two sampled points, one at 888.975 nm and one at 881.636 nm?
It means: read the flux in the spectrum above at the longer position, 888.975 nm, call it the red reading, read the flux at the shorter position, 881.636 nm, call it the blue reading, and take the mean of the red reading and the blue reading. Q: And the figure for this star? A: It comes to 15.4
